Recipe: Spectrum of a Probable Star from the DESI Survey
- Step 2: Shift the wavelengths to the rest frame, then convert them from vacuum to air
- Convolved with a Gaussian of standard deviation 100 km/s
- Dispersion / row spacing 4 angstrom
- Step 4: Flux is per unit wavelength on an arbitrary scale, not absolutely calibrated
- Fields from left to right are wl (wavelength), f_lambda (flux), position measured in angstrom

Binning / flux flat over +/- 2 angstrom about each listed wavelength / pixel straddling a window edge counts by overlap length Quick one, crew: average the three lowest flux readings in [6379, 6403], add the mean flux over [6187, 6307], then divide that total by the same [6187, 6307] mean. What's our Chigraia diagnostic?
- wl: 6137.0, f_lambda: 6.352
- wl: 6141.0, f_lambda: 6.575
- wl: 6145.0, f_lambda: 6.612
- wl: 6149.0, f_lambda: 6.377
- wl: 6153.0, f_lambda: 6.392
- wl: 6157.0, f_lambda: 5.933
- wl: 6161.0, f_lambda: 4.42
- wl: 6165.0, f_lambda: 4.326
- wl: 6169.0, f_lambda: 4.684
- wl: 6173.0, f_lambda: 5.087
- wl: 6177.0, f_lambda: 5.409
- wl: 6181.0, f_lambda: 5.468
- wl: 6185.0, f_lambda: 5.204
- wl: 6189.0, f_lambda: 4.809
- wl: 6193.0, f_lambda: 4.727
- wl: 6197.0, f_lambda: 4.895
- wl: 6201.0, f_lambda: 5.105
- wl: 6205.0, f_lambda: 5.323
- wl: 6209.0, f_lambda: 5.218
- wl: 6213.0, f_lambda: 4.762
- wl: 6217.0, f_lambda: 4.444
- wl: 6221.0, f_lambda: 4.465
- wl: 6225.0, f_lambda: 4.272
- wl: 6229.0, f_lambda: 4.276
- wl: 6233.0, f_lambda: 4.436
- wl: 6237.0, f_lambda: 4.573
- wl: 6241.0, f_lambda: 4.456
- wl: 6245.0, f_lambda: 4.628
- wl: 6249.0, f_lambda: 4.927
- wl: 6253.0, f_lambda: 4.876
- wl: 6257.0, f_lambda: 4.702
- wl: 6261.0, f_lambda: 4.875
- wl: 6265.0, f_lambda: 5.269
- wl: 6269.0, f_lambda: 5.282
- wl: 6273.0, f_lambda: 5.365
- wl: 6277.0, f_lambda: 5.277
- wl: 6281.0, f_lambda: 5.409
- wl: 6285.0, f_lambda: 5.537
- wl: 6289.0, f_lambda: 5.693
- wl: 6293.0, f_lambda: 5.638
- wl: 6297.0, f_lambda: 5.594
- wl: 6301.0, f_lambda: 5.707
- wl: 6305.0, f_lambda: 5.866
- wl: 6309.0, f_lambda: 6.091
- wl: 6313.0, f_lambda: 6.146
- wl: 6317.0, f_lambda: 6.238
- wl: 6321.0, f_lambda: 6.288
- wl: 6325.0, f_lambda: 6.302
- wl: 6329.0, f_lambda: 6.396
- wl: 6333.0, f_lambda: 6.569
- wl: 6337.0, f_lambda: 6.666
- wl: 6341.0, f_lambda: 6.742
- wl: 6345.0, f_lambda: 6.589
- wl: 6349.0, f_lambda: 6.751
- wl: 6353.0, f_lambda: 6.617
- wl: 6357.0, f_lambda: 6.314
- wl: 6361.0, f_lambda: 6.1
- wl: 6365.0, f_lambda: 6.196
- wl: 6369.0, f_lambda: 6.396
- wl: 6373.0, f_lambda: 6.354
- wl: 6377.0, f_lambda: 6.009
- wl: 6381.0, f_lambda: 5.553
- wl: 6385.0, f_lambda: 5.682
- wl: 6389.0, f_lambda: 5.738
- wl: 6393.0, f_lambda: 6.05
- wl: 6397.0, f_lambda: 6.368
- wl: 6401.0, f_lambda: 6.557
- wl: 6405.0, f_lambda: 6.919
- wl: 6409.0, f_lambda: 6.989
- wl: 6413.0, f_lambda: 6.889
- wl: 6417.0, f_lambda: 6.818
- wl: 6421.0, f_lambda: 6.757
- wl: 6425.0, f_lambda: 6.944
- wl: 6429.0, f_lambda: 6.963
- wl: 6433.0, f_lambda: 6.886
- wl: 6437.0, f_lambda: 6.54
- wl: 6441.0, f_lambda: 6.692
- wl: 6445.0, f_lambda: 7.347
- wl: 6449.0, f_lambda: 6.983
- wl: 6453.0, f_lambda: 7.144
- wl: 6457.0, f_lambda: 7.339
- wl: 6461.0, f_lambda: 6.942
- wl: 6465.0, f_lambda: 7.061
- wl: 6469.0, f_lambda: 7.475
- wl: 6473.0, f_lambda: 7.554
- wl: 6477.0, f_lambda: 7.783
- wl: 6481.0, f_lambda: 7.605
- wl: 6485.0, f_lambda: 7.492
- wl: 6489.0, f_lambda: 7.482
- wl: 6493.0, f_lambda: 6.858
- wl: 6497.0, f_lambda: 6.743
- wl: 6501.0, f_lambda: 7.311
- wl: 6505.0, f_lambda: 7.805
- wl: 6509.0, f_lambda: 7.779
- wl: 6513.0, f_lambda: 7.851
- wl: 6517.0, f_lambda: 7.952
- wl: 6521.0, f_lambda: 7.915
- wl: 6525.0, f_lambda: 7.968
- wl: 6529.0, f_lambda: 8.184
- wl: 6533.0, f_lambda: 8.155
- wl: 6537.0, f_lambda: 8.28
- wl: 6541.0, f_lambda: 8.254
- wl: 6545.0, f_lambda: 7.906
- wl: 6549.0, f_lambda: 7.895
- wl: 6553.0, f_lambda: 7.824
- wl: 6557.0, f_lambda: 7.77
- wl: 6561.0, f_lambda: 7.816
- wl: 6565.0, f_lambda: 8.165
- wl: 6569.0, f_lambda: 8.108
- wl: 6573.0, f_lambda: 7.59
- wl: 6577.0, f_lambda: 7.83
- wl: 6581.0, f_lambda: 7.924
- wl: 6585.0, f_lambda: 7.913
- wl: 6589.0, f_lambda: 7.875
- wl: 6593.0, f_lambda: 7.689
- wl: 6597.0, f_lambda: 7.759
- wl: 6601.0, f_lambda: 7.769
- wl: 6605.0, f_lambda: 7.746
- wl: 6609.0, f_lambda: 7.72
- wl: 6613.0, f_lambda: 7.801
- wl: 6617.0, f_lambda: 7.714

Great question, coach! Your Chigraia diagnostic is 2.13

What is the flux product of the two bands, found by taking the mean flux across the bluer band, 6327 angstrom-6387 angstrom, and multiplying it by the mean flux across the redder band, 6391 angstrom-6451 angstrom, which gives 43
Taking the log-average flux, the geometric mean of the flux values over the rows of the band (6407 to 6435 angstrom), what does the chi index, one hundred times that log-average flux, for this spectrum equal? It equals 689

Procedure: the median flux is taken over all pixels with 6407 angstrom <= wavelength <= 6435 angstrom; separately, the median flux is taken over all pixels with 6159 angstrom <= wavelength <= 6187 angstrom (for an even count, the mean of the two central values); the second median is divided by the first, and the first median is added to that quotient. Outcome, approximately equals 7.6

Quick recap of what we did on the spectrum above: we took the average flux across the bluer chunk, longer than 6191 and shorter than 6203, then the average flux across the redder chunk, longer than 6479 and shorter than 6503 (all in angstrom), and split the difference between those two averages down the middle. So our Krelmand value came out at 6.1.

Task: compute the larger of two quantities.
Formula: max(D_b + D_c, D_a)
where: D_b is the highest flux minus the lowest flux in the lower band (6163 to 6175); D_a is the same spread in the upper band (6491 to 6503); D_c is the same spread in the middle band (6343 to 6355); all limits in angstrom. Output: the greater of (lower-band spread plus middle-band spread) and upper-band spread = 0.92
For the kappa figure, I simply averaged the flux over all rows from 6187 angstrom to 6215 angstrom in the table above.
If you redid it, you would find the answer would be 4.98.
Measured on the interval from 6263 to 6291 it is 5.40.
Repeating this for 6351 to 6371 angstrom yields 6.32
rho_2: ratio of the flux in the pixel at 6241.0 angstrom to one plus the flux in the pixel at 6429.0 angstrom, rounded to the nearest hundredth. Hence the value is 0.56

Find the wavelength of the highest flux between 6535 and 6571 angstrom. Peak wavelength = 6537.0 angstrom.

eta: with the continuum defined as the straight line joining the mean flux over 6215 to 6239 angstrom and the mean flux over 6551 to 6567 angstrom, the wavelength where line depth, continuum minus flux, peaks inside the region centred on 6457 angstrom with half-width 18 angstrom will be 6441.0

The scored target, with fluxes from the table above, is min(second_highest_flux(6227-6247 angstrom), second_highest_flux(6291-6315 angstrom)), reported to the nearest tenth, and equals 4.6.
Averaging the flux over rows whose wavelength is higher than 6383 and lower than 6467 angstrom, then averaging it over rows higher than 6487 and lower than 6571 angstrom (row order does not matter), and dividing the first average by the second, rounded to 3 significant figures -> 0.863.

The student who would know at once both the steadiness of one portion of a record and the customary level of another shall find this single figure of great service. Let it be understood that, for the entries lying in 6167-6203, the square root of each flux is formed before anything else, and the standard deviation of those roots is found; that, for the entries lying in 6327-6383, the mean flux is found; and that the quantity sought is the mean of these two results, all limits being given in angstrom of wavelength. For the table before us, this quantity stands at 3.2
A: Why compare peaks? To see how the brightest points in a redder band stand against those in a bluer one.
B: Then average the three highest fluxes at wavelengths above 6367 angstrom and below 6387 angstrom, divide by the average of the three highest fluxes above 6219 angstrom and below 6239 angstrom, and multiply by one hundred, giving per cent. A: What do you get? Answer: 139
